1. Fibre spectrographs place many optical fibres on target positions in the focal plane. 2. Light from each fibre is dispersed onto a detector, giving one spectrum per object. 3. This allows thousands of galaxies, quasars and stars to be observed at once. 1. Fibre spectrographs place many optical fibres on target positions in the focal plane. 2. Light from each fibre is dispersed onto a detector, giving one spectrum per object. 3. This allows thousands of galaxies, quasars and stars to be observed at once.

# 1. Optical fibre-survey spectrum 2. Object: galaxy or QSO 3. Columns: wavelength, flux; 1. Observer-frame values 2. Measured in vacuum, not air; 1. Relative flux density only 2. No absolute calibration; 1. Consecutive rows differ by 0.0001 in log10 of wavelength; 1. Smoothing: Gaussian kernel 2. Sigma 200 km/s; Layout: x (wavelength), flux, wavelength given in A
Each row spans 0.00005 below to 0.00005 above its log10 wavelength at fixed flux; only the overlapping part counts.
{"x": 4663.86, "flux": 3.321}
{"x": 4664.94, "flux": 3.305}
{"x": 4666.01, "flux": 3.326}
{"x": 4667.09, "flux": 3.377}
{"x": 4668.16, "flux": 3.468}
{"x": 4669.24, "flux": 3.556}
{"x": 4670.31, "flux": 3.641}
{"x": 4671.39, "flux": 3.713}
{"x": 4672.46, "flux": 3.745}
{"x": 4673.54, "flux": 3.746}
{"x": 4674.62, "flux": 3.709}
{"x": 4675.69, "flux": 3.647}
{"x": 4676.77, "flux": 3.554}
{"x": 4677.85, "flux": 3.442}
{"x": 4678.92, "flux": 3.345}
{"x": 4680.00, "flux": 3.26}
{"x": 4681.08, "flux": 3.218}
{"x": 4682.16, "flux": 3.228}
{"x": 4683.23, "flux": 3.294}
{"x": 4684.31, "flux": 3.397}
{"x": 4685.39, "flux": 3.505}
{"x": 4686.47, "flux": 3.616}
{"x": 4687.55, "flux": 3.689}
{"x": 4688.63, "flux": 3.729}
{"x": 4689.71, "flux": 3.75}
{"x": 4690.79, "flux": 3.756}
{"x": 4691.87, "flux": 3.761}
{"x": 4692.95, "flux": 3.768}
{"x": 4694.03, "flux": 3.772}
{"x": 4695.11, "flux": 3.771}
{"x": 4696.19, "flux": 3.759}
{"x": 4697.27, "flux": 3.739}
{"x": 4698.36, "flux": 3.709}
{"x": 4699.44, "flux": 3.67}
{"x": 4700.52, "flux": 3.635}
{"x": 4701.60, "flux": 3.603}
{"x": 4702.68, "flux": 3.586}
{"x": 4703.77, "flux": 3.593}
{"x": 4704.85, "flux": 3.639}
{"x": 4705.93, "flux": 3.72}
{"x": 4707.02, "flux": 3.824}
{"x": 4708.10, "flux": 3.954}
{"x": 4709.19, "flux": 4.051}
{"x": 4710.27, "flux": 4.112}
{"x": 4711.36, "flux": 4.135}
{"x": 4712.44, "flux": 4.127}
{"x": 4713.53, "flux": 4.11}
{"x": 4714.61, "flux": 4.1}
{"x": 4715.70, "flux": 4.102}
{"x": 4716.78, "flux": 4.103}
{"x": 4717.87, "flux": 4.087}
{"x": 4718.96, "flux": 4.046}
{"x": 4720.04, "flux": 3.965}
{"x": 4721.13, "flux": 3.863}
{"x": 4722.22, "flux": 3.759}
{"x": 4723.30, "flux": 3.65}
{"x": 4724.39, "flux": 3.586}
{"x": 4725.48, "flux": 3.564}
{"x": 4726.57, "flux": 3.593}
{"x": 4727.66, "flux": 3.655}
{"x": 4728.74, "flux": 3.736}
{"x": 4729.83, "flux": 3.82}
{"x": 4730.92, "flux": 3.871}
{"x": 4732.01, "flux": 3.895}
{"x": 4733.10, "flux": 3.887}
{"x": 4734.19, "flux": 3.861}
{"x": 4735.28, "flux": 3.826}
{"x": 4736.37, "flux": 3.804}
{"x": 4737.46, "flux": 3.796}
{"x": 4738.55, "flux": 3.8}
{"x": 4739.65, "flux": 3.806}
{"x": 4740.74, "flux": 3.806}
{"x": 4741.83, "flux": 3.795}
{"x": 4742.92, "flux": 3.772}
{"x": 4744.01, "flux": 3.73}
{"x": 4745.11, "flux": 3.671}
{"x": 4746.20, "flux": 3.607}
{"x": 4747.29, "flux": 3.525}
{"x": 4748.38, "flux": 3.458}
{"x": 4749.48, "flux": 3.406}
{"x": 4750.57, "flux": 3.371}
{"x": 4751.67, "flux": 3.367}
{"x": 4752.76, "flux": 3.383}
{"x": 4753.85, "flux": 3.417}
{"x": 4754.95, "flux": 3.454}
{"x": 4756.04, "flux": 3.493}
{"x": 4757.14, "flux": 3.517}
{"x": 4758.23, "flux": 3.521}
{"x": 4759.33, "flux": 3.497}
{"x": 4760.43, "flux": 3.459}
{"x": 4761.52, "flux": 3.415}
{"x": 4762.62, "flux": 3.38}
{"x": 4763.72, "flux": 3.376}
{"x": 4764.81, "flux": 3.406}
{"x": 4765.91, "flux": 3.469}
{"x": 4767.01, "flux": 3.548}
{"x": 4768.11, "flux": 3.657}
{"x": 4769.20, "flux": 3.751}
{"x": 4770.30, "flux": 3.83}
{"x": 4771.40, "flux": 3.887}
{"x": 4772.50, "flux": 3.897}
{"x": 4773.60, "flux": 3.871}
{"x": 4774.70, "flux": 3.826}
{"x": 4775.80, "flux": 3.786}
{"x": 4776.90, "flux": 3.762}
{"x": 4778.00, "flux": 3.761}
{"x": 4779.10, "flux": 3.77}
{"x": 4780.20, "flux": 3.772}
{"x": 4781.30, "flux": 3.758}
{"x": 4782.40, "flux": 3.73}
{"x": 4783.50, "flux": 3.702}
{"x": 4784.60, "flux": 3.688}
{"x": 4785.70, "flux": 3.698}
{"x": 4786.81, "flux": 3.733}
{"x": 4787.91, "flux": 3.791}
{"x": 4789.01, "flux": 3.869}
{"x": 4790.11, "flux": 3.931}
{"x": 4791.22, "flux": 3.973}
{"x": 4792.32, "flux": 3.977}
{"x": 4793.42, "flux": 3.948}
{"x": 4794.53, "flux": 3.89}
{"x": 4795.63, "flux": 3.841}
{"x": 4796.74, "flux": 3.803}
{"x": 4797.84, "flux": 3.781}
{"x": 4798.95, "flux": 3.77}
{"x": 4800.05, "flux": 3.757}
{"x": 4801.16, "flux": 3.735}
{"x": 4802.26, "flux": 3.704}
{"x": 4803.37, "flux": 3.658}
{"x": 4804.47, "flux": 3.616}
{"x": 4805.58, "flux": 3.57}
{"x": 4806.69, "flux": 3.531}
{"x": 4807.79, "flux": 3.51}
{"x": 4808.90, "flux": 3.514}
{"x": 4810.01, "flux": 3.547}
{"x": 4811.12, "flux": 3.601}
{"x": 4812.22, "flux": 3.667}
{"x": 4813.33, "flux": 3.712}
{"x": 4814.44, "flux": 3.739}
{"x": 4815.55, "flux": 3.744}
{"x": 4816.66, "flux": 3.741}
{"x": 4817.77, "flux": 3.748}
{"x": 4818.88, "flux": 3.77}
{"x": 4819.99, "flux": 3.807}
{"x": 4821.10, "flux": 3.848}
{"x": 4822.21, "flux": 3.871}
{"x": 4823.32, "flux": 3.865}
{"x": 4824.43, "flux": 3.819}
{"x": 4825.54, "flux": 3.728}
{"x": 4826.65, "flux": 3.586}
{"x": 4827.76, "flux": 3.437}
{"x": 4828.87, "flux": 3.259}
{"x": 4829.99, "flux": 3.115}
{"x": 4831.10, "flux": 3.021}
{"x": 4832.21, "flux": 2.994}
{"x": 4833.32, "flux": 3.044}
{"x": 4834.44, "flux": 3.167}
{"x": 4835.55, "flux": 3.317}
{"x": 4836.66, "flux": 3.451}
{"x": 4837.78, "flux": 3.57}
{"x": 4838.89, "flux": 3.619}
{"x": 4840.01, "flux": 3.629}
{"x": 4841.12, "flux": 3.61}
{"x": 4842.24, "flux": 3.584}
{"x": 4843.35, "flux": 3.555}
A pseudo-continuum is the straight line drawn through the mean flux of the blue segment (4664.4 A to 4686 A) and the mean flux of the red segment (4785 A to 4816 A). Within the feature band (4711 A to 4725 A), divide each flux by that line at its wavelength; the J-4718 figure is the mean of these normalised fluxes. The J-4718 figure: 1.11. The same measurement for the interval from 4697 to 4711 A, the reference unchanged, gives 1.06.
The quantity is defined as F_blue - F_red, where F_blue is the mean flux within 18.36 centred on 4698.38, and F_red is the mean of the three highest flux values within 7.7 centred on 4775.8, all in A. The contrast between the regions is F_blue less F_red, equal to -0.2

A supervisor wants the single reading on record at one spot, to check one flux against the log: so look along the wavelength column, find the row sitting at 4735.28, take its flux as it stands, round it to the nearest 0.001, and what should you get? 3.826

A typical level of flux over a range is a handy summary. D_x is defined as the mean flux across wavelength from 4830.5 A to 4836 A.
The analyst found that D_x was 3.11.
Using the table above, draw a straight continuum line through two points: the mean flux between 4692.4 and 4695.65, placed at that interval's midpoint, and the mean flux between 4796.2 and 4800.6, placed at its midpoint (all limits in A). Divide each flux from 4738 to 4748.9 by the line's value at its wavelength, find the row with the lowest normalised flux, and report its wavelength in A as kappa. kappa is 4748.38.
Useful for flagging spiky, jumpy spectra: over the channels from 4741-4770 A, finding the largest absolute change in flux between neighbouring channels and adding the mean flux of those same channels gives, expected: 3.63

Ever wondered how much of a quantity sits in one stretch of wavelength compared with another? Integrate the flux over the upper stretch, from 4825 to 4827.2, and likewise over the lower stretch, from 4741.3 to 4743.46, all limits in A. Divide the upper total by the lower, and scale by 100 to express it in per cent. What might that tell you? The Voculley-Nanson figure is 98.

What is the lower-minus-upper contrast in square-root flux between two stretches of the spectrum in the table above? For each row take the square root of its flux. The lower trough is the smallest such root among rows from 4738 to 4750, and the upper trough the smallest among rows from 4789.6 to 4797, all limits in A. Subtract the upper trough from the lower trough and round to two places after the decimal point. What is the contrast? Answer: -0.10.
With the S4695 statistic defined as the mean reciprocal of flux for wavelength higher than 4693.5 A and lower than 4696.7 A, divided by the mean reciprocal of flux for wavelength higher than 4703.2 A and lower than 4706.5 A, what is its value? 0.97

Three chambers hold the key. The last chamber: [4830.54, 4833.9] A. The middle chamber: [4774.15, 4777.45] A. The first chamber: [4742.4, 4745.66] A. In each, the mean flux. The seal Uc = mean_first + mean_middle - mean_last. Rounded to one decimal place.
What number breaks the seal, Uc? 4.5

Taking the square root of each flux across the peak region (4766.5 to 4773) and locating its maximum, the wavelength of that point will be 4772.50 A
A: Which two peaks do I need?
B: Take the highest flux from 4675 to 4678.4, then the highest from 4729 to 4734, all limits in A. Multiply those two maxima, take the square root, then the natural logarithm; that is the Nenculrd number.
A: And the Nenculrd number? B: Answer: 1.33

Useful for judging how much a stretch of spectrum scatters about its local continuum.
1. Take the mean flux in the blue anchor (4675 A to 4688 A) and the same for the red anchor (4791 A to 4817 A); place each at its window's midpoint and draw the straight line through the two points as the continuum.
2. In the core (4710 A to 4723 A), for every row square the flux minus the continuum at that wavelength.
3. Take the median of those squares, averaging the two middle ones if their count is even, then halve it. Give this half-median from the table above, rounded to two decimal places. 0.17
